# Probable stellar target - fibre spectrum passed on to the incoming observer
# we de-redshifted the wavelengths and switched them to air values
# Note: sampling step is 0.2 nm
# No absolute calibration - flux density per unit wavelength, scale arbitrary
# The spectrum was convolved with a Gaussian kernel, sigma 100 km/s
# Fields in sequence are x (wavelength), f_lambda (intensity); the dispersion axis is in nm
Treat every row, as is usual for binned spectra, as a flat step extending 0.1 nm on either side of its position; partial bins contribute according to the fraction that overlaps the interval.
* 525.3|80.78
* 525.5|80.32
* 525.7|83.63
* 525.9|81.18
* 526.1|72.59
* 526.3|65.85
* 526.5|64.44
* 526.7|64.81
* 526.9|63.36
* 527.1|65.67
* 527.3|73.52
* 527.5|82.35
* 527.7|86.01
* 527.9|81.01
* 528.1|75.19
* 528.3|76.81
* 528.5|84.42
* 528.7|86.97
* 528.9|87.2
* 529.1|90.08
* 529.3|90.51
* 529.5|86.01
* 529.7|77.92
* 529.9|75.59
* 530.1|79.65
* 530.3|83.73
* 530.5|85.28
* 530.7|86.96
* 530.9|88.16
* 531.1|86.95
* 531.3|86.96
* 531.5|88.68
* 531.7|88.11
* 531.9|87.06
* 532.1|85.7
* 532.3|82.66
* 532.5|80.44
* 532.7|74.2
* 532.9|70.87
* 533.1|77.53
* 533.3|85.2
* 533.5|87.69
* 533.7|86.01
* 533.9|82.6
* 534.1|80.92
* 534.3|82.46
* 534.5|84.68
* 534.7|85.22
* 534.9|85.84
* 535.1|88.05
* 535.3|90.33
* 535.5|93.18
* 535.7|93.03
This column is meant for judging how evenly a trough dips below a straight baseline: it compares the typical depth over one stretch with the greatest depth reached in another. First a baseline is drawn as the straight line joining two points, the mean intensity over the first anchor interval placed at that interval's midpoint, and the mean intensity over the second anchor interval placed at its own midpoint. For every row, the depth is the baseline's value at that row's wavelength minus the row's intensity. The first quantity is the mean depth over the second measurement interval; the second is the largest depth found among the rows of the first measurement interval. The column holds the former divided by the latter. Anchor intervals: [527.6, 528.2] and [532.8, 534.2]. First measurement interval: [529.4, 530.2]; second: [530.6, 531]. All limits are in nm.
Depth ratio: -1.18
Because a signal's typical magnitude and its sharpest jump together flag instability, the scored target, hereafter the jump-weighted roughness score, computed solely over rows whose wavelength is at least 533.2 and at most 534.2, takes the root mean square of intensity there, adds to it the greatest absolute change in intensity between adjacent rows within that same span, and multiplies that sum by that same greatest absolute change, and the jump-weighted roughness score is 300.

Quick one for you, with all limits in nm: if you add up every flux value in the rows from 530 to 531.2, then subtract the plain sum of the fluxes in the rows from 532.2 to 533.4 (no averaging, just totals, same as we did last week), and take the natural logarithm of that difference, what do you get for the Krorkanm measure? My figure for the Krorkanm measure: 3.7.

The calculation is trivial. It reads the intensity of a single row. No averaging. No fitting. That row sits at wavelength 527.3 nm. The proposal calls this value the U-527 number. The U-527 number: 73.52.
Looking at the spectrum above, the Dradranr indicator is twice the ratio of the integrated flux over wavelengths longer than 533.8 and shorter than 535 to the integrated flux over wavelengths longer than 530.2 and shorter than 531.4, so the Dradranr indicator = 1.9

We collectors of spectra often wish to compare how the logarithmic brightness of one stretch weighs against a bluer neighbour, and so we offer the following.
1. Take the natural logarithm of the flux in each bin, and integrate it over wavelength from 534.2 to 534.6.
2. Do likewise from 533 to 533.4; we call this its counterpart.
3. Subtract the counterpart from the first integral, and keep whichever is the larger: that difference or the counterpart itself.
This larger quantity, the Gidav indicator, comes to 1.76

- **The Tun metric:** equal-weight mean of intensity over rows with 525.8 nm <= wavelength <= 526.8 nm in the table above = 69.8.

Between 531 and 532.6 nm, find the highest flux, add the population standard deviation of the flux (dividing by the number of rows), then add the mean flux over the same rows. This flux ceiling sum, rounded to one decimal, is 177.2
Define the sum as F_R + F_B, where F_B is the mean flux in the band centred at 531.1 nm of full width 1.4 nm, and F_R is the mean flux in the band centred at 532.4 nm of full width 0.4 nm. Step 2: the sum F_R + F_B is 169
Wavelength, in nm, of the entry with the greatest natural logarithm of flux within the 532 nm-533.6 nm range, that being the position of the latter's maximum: 533.5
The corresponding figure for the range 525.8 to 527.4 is 525.9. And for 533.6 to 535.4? 535.3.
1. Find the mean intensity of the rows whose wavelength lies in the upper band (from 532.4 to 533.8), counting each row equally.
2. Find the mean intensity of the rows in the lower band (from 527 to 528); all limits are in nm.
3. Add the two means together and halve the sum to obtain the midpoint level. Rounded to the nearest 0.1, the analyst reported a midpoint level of 79.0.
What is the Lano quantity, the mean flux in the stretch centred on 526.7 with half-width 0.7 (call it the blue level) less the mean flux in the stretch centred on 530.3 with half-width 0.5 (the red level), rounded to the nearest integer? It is -15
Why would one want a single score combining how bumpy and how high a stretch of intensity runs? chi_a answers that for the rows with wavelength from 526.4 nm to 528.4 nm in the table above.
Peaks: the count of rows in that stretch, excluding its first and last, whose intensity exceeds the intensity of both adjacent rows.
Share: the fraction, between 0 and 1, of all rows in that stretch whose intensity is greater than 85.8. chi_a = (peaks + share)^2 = 4.4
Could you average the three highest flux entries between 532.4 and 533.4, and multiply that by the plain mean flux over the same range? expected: 6294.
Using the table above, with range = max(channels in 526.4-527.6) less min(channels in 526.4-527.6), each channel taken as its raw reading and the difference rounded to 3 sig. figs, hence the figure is 19.0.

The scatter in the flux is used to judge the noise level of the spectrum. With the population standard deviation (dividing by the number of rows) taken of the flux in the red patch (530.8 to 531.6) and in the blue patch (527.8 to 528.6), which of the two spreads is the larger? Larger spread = 3.6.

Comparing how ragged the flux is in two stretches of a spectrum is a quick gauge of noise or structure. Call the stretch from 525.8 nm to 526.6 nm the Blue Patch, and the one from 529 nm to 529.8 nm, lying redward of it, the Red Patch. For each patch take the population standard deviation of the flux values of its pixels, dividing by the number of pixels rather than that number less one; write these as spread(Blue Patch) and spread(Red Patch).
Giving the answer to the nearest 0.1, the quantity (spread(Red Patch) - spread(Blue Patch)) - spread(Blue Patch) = -8.2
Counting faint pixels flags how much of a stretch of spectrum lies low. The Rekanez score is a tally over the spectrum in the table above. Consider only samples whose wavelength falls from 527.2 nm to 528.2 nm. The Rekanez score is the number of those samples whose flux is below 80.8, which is 2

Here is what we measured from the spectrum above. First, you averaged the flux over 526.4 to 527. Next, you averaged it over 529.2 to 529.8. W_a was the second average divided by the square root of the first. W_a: 10.6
